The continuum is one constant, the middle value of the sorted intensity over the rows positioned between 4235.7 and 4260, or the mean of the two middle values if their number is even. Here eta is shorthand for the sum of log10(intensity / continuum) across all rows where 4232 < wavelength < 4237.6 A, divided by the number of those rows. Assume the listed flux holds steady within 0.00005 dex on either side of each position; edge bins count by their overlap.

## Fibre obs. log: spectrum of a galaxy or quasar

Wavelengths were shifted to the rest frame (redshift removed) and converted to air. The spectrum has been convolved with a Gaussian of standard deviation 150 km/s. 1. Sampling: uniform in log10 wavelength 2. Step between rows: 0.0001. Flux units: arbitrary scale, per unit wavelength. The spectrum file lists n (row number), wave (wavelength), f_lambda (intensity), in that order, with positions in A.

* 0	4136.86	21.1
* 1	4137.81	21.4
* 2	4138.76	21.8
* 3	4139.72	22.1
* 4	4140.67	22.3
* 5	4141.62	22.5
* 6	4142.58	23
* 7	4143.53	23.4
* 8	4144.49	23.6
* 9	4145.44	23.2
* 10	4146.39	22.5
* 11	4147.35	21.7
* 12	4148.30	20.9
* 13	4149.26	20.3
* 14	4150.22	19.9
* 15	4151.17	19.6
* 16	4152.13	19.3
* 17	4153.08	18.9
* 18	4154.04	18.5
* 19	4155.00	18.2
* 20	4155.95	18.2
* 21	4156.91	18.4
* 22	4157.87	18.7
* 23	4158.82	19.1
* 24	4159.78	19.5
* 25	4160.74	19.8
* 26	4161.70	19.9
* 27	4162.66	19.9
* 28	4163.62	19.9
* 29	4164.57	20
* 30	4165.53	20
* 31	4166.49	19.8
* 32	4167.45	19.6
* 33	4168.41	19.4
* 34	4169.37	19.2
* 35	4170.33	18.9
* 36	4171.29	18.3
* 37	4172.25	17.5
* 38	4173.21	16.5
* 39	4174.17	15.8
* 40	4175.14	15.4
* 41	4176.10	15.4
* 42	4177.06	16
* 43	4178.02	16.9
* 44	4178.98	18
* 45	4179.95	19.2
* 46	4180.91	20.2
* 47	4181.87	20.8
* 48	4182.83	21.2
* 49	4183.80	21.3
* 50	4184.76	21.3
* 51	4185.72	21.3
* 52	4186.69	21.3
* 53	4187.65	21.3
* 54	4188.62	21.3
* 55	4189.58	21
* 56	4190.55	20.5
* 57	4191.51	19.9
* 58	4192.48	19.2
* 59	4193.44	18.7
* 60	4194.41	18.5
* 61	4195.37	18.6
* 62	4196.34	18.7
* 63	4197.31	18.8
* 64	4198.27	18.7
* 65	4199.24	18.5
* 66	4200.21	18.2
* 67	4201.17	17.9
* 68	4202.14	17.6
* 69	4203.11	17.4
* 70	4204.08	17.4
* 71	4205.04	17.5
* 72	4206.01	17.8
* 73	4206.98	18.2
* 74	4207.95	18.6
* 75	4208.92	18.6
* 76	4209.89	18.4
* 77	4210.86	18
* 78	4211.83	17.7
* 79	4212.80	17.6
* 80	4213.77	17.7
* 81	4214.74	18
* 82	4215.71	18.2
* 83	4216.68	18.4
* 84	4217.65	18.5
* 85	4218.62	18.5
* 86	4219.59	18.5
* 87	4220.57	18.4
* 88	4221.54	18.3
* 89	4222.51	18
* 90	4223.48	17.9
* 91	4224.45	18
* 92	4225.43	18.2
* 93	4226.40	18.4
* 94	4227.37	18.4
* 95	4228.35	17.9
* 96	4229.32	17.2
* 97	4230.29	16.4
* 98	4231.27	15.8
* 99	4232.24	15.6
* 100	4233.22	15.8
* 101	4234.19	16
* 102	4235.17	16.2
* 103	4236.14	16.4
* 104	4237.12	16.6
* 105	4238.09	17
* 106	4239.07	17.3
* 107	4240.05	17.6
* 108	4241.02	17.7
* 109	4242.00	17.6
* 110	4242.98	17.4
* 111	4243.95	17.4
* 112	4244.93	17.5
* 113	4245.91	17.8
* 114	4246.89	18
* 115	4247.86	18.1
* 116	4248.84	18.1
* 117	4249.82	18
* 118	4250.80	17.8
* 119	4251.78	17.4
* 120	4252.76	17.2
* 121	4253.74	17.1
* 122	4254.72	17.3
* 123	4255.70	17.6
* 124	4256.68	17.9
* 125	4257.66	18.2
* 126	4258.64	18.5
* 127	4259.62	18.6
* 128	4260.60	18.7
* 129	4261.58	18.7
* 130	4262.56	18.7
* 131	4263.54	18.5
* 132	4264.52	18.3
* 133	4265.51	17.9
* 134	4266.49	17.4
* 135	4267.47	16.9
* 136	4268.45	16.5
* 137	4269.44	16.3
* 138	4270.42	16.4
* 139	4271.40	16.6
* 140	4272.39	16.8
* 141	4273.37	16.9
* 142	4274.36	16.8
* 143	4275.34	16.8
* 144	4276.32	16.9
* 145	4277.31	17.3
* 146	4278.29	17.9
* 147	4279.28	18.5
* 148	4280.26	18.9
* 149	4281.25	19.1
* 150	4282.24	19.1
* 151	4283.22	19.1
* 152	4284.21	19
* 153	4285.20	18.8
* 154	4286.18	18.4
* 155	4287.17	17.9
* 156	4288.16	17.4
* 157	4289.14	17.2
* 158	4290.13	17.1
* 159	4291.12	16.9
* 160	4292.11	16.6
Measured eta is -0.04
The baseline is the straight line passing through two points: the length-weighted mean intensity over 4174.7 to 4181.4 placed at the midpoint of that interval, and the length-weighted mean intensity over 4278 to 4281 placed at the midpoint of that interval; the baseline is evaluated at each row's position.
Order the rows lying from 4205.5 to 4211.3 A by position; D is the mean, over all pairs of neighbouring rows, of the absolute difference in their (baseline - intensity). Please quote 0.28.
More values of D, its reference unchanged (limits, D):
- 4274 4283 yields 0.28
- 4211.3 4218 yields 0.16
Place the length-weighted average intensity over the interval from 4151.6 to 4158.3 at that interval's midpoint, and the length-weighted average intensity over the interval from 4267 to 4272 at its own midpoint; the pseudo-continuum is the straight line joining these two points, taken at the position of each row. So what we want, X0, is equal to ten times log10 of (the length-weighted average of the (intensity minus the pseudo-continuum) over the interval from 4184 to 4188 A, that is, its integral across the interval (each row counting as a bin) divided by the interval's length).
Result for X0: 5.1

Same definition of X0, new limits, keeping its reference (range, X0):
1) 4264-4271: -2.7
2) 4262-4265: 2.7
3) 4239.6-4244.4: -2.9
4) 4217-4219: 0.1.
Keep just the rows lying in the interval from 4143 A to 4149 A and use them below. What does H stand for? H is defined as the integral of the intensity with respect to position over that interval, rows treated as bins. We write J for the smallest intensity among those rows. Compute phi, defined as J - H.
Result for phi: -114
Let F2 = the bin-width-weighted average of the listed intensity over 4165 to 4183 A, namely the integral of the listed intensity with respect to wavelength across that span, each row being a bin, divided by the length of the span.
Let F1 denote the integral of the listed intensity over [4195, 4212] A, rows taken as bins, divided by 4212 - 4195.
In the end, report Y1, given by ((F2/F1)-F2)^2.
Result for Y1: 298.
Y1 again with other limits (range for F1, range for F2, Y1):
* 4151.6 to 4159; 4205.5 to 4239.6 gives 278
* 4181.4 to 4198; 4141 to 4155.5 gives 400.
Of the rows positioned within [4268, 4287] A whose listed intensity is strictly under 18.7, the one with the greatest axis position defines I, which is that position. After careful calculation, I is 4286.18 A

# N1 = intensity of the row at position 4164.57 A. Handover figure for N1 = 20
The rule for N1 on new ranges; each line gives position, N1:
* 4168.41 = 19.4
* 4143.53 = 23.4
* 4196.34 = 18.7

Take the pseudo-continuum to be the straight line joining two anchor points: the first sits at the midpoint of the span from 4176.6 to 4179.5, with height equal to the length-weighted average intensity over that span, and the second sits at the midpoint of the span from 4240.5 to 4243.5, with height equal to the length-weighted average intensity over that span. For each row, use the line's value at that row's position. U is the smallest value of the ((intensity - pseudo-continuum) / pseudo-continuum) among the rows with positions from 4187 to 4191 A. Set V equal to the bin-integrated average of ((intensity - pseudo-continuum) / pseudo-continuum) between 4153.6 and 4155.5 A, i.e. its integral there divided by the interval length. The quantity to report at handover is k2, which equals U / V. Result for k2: 2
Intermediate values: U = 0.20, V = 0.10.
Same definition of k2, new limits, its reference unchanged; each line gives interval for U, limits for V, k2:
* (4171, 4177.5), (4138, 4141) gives 0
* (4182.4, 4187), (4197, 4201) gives 3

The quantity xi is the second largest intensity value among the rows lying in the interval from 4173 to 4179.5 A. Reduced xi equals 16.9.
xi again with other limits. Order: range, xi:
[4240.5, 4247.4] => 17.8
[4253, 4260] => 18.5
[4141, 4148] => 23.4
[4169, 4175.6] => 18.9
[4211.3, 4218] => 18.4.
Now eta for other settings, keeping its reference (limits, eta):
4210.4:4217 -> 0.01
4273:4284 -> 0.01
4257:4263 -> 0.02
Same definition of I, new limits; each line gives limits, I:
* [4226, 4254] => 4253.74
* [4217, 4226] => 4225.43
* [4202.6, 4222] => 4221.54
